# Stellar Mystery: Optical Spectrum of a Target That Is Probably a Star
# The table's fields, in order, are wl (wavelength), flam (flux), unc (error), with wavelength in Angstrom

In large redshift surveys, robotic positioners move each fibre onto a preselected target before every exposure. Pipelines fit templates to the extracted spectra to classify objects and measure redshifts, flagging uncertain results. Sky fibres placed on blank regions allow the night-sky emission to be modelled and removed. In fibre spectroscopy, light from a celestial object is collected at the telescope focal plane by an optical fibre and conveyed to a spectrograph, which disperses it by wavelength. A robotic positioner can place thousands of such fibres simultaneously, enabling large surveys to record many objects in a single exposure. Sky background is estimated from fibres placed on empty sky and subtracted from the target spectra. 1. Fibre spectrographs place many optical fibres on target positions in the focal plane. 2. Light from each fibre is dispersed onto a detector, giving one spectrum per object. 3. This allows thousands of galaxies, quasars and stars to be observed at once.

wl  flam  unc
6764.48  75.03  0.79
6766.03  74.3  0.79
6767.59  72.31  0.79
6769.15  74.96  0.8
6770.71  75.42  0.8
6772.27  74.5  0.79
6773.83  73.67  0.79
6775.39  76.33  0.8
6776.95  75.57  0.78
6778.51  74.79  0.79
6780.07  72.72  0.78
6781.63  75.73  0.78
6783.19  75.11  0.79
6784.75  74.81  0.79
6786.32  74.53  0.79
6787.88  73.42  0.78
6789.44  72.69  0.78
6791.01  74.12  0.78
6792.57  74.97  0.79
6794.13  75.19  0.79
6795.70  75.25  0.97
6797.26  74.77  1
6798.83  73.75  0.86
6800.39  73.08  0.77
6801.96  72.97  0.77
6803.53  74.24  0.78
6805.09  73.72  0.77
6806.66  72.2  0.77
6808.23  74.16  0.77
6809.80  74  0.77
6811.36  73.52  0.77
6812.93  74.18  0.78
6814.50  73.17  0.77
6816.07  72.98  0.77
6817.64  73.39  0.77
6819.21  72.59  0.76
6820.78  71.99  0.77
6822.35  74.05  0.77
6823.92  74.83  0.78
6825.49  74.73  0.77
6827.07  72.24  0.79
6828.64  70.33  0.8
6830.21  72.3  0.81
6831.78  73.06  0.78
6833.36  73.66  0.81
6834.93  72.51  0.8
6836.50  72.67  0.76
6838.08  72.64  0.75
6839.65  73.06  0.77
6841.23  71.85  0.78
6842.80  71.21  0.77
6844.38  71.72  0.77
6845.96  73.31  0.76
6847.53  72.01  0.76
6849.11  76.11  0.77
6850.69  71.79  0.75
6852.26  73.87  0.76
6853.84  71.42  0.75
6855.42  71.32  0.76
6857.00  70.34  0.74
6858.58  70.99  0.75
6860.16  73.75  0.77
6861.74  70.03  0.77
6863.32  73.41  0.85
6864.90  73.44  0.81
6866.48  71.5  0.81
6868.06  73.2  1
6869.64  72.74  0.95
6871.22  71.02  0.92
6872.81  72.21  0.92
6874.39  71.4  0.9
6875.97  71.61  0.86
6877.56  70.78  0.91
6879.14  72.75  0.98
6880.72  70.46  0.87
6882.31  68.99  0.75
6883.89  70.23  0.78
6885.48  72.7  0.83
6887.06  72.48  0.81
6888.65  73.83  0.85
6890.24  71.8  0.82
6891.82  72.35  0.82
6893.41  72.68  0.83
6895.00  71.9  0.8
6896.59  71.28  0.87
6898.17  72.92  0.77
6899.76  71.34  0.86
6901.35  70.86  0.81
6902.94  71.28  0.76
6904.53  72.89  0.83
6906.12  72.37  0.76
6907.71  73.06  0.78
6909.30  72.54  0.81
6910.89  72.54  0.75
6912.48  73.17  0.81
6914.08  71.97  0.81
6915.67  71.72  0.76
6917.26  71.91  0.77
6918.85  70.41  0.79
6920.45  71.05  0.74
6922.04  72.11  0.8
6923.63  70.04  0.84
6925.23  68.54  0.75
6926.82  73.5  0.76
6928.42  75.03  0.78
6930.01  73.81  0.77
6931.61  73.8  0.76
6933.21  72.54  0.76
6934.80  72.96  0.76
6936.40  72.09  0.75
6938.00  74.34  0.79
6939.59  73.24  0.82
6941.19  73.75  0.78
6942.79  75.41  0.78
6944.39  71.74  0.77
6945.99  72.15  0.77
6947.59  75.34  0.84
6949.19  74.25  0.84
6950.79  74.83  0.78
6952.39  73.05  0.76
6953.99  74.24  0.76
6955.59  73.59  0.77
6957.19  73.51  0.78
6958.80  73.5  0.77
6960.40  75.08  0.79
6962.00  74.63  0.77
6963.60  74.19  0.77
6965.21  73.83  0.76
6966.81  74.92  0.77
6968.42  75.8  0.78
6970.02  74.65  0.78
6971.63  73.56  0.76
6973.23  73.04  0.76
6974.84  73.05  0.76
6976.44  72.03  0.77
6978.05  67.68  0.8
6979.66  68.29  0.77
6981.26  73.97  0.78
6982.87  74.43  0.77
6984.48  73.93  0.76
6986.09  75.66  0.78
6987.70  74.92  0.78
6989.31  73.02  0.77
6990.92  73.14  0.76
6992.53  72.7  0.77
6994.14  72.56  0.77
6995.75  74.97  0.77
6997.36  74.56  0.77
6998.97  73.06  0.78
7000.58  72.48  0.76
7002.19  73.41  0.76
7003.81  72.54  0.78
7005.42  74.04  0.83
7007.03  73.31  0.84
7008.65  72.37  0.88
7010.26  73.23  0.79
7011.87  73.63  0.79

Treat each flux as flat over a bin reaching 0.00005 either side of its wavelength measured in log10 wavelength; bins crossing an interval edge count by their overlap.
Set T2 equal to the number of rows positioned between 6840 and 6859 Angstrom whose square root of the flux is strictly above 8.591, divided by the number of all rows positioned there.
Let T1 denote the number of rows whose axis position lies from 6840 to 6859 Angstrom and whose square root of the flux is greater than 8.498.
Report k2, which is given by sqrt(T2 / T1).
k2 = 0.236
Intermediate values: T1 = 3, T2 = 0.17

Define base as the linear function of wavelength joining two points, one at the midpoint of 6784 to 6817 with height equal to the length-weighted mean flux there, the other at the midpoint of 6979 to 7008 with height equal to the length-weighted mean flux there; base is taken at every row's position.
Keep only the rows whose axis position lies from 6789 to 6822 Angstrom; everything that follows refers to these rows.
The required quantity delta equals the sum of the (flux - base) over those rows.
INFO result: -4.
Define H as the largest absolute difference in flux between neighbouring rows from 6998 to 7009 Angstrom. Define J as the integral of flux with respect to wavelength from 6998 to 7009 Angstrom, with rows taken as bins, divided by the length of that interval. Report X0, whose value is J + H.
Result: 74.6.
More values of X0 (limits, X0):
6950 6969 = 76.0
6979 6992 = 79.1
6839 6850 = 76.8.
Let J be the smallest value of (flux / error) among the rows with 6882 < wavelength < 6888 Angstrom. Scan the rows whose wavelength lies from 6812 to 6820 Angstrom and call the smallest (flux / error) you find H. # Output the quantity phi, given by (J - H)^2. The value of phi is 52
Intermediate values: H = 94.8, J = 87.6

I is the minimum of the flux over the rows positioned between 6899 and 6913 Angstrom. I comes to 70.86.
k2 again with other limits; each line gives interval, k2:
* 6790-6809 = 0.230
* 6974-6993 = 0.215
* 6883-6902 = 0.118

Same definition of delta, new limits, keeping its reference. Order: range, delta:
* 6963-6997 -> -2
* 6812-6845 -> -21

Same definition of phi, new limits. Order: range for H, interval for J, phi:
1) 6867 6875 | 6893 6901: 76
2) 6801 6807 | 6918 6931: 108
